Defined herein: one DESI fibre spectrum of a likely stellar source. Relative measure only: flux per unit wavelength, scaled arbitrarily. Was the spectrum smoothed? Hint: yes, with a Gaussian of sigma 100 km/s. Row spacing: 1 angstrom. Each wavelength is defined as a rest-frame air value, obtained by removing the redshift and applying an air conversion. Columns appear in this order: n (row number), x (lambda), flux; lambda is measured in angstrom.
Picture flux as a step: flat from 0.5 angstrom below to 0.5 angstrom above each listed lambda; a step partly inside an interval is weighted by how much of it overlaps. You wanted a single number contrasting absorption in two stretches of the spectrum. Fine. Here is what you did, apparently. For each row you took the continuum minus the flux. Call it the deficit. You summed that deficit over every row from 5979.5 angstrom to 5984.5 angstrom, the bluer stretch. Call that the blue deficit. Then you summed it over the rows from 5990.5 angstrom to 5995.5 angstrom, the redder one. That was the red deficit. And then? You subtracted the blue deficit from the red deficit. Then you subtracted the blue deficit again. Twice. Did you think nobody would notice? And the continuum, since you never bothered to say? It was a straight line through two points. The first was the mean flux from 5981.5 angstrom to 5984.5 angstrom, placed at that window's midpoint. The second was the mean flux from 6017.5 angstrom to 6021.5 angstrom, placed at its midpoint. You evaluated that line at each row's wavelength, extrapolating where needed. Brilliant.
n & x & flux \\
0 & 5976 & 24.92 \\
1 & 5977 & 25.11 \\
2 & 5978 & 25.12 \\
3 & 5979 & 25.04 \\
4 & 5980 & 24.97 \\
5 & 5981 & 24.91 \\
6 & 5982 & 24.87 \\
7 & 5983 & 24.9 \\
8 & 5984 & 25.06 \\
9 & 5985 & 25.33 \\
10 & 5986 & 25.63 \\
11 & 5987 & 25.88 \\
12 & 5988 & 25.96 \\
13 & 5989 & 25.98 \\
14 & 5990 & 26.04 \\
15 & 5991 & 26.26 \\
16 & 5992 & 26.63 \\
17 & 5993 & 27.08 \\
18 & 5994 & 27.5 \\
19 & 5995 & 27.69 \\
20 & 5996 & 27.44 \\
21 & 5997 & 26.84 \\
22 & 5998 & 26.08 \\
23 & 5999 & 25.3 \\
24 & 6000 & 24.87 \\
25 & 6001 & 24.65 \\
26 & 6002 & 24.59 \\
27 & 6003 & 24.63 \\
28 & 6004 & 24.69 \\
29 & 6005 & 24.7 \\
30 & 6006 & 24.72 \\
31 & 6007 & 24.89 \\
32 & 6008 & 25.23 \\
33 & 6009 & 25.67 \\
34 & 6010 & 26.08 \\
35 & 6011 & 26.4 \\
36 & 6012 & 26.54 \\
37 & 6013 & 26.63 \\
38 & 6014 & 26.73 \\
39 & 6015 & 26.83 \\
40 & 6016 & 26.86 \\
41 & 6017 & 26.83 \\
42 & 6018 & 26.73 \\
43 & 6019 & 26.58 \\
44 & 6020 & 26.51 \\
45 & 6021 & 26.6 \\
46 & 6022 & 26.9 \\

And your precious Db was -7.7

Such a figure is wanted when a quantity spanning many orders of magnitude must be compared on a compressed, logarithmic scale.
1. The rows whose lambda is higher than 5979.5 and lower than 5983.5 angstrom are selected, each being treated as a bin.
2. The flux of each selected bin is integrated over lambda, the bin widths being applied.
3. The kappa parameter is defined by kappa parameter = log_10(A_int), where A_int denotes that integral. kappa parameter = 2.0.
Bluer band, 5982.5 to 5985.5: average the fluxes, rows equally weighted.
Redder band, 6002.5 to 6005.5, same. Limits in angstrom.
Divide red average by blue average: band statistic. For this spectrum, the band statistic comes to 0.98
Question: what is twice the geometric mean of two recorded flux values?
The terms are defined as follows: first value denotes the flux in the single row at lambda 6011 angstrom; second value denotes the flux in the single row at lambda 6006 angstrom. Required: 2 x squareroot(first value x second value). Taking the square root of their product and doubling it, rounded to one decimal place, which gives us 51.1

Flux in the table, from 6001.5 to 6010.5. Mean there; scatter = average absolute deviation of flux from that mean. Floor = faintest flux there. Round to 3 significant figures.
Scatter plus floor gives 25.0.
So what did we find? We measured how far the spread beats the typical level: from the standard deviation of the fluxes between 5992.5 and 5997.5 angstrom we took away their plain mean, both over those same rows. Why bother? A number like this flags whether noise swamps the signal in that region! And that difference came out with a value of -27.0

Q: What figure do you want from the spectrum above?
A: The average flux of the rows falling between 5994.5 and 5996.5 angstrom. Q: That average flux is 27.6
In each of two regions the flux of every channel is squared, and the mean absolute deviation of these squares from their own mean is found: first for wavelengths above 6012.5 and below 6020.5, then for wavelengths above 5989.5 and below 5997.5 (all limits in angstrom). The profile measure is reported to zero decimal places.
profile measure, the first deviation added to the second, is 32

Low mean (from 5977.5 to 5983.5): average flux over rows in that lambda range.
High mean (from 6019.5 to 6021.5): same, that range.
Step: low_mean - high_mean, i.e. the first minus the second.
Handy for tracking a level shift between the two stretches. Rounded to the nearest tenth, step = -1.6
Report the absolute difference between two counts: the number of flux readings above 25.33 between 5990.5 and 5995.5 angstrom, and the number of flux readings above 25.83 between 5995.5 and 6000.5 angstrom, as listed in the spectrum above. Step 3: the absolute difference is 2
